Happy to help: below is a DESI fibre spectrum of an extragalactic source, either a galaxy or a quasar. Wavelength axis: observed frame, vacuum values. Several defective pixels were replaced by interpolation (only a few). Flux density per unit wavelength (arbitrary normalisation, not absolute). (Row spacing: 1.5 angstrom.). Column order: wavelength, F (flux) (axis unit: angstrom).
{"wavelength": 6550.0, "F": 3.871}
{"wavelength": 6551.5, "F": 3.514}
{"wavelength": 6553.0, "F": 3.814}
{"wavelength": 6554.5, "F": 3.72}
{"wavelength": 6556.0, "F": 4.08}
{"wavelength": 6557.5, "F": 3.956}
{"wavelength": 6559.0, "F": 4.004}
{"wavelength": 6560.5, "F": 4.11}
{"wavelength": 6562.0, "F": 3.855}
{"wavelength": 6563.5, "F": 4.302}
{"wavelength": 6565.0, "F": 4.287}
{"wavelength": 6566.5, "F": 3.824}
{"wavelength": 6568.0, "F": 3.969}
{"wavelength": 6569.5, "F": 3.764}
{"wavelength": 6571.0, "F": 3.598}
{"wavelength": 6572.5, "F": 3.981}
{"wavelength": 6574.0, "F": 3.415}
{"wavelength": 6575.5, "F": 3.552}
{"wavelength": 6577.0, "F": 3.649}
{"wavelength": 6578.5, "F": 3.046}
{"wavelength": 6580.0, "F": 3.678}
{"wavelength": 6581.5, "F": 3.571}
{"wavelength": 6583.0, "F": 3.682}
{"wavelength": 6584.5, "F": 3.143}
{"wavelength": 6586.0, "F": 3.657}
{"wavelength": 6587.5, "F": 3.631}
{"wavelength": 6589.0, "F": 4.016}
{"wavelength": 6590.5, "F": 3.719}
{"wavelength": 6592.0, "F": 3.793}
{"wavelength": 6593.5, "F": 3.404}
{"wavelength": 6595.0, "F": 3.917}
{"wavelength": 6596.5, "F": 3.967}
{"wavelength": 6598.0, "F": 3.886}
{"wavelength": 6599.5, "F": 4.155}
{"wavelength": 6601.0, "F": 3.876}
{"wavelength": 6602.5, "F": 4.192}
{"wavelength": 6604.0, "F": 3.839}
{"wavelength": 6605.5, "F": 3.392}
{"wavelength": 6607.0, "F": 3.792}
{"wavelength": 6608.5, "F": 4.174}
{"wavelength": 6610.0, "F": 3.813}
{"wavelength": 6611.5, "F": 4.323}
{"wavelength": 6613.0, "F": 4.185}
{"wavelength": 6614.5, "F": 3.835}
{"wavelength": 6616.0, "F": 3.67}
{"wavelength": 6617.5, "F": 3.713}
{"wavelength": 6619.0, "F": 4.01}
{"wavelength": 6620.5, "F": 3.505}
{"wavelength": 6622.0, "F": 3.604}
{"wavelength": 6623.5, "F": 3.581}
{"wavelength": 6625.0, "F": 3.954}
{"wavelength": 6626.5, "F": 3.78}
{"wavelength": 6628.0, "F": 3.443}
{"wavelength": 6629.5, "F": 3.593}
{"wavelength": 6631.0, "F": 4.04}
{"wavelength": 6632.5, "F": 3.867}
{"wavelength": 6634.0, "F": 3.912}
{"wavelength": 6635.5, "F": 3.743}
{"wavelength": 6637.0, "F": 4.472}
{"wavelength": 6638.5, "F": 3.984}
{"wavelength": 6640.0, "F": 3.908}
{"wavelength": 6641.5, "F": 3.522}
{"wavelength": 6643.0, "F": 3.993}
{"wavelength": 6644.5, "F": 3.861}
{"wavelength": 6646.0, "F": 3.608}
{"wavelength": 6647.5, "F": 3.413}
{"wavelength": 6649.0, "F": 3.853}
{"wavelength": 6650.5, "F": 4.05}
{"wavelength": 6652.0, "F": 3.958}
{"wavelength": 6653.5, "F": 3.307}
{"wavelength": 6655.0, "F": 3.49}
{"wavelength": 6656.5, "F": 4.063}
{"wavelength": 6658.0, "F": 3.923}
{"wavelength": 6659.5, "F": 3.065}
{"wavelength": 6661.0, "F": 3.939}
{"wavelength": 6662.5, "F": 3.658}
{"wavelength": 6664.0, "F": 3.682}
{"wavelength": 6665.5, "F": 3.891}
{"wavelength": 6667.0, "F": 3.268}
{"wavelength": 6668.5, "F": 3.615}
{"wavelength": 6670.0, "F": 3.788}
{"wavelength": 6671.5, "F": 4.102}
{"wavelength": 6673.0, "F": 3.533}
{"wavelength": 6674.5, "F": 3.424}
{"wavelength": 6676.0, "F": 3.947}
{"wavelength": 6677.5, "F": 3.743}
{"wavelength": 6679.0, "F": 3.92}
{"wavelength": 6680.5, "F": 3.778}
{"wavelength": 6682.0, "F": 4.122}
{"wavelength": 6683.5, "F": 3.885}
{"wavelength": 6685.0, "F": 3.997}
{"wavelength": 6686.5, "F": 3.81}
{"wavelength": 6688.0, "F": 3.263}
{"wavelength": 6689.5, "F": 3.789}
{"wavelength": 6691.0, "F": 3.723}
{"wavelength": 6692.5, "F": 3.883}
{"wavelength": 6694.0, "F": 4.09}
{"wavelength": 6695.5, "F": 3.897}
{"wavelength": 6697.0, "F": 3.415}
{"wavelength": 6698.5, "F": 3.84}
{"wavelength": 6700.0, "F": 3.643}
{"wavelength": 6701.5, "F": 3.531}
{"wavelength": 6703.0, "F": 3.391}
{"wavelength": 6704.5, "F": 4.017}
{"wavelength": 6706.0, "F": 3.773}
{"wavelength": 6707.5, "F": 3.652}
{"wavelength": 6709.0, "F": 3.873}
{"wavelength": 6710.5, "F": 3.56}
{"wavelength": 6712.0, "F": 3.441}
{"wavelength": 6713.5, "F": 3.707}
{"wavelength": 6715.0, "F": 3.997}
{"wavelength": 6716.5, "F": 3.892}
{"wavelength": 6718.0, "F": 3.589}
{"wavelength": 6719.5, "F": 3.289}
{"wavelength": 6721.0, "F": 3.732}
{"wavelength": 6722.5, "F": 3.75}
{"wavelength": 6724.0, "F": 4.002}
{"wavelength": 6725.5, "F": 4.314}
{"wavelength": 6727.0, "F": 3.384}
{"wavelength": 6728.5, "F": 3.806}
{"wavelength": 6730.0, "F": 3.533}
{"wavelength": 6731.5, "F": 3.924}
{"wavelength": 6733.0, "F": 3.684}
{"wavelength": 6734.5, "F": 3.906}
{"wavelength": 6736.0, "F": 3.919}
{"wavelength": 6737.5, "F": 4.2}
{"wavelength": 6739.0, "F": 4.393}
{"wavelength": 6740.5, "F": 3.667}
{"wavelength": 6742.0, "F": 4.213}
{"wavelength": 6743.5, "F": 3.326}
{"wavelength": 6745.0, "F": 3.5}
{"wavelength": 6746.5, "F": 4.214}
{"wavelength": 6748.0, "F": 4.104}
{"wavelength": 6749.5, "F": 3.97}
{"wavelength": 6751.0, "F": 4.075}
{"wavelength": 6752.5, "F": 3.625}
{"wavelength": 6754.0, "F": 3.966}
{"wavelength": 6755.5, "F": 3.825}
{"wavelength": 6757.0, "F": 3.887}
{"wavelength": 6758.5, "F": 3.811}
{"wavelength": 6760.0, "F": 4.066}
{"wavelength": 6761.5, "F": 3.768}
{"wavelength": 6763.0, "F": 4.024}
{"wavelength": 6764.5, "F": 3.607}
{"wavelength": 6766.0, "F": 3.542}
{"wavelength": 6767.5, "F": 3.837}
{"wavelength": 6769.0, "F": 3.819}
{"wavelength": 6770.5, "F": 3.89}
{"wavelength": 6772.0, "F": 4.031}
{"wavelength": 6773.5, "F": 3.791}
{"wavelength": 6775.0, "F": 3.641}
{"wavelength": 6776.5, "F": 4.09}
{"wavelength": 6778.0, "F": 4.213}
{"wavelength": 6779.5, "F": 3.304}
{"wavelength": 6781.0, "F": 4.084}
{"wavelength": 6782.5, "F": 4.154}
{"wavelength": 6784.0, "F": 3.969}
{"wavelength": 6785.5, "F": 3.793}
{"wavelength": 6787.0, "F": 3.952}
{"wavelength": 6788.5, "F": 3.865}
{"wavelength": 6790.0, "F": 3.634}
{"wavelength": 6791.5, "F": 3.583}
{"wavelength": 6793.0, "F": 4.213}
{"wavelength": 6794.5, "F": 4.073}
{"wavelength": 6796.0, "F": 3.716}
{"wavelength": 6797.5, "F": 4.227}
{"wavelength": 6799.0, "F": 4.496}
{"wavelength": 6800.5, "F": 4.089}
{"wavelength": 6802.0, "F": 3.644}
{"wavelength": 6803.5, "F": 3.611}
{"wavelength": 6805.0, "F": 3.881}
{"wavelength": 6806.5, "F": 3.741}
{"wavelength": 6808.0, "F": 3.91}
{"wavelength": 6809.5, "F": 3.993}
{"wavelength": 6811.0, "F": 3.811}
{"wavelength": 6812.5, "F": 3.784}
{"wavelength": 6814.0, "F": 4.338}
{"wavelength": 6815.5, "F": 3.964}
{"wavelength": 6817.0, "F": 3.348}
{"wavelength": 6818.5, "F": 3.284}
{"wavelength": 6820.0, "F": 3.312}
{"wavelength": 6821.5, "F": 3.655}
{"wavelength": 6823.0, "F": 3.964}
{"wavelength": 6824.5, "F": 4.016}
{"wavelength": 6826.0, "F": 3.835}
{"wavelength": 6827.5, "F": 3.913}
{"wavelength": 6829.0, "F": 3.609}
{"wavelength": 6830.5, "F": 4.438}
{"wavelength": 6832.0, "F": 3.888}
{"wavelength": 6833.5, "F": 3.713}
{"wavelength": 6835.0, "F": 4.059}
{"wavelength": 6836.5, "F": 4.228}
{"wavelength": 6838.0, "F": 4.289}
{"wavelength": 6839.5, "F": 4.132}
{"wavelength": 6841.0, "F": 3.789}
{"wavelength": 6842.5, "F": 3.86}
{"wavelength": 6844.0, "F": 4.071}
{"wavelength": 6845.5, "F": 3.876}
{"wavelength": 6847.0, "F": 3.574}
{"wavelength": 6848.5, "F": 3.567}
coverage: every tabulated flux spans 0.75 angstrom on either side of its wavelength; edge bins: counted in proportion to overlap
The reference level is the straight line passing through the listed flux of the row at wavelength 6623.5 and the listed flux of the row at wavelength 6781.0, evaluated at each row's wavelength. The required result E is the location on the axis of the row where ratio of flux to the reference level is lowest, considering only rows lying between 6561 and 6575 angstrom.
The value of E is 6574.0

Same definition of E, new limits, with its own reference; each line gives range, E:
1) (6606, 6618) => 6616.0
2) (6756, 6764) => 6761.5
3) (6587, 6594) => 6593.5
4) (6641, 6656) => 6653.5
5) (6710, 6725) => 6719.5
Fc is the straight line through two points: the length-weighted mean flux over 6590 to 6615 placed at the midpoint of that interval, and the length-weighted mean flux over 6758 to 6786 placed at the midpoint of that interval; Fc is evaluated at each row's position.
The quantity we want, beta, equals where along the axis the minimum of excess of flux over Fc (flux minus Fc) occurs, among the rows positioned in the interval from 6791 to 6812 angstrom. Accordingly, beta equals 6791.5 angstrom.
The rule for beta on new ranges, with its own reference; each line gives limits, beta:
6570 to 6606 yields 6578.5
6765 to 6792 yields 6779.5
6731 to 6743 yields 6740.5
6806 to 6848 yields 6818.5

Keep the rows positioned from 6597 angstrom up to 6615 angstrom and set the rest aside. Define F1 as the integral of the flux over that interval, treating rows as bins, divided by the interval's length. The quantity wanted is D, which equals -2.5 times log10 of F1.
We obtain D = -1.49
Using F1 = 3.96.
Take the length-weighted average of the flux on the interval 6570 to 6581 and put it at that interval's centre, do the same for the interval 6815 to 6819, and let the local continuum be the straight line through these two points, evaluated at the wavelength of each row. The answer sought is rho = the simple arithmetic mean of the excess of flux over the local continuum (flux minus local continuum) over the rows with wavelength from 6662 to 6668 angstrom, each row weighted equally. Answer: 0.08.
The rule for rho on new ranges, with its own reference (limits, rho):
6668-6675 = 0.15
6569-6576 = 0.10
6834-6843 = 0.54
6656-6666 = 0.20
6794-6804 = 0.46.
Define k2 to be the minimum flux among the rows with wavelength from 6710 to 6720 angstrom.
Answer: 3.289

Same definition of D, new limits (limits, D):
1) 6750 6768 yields -1.46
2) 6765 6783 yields -1.47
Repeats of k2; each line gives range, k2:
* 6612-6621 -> 3.505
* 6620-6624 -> 3.505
